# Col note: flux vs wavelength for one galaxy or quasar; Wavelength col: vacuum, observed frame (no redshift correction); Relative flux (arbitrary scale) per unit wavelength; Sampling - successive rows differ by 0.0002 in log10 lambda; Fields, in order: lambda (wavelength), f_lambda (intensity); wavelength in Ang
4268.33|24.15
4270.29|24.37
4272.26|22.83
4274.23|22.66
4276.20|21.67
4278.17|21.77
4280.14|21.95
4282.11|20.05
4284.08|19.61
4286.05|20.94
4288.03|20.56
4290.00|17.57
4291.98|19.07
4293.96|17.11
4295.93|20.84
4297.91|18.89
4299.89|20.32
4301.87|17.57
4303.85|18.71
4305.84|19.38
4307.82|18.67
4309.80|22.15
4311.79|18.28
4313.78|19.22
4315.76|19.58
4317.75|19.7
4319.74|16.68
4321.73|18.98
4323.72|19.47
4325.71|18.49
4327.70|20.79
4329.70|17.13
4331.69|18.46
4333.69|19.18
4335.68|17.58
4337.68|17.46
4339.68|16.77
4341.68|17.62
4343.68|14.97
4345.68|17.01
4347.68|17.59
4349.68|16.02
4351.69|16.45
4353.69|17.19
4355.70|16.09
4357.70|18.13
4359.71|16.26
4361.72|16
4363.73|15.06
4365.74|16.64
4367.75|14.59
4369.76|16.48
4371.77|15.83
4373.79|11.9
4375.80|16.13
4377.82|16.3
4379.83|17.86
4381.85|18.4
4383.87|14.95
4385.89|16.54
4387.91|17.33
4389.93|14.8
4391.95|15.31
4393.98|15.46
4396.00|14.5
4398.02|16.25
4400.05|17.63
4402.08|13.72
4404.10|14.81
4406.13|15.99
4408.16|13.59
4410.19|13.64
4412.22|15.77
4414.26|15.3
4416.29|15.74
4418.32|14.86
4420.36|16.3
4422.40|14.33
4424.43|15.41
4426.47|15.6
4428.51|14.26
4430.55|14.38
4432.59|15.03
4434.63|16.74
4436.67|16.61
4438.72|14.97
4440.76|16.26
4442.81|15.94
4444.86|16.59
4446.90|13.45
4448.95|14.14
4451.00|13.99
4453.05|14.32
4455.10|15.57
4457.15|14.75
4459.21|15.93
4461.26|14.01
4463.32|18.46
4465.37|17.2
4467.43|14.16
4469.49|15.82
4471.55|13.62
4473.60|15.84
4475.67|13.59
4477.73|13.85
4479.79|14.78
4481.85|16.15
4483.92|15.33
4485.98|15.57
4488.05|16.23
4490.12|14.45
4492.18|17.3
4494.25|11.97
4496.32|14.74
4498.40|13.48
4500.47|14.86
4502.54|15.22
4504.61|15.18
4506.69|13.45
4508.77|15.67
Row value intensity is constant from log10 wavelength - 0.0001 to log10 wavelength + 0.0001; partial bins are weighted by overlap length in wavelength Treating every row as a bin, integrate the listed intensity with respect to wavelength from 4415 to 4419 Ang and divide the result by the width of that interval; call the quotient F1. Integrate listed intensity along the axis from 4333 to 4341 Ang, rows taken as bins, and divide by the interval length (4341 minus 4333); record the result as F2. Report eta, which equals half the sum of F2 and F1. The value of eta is 16.5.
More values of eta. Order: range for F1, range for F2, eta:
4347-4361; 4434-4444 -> 16.4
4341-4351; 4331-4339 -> 17.3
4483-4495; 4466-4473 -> 15.0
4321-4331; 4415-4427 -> 17.2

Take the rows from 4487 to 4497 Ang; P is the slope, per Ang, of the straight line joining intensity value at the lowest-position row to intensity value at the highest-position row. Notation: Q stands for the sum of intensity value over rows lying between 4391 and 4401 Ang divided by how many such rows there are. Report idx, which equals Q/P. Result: -88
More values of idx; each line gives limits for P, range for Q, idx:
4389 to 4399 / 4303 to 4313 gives 108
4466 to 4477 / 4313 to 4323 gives -272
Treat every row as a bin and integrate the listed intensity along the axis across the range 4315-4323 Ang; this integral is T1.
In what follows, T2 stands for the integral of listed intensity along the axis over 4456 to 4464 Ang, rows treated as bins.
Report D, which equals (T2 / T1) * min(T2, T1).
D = 105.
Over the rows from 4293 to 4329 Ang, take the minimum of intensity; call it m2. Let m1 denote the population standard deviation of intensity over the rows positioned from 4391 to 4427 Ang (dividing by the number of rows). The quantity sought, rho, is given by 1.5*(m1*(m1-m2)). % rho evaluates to -23.8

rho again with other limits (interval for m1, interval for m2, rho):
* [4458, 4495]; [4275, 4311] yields -36.1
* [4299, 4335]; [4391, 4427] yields -23.2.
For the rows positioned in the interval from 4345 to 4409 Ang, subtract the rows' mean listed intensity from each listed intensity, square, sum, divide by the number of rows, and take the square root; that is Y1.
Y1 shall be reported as 1.4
